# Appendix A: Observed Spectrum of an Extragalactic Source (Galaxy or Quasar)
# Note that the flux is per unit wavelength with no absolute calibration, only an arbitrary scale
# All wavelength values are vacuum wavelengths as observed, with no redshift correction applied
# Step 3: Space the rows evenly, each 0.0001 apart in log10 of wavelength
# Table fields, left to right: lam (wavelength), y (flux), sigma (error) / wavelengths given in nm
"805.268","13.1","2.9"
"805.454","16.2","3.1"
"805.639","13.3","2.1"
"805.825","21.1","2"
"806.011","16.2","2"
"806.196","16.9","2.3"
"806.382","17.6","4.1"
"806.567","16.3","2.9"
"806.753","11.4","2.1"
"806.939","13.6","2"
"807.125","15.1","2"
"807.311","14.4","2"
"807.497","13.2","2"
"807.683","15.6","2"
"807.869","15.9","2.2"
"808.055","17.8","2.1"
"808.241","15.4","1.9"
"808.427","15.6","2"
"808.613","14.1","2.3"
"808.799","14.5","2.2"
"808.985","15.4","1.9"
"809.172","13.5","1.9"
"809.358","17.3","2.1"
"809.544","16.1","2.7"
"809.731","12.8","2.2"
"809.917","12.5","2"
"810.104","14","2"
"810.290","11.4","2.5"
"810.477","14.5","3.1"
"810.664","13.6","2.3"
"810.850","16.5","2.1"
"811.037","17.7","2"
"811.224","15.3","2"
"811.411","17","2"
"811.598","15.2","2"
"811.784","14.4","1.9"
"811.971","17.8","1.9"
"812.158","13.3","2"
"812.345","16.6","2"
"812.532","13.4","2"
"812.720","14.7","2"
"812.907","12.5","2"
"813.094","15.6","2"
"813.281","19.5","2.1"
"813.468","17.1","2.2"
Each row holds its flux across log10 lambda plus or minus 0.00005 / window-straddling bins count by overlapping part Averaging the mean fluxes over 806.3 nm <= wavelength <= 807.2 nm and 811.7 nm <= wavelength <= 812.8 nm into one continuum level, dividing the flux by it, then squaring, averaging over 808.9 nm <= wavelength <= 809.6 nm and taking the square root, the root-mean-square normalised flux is 1.05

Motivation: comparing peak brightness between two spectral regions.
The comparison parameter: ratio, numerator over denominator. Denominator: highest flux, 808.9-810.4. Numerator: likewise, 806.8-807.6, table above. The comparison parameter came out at 0.87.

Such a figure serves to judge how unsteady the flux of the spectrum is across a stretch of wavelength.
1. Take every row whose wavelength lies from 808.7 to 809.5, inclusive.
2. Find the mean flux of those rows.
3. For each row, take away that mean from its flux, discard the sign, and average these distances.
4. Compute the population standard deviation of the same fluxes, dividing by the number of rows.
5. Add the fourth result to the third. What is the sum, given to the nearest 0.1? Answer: 2.6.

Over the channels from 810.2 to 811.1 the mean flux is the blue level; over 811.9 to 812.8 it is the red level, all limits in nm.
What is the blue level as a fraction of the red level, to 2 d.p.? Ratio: 0.97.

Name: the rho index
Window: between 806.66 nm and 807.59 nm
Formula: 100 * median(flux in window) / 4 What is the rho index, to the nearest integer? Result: 340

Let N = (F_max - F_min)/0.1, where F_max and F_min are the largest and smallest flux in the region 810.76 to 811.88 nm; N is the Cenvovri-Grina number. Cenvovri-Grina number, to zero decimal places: 33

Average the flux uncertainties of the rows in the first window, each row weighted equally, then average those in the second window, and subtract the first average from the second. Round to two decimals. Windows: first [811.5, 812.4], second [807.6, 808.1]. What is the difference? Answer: 0.14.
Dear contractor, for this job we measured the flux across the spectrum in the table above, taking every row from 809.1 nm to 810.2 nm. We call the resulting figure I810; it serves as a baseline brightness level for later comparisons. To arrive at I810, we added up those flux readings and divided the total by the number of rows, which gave 14.4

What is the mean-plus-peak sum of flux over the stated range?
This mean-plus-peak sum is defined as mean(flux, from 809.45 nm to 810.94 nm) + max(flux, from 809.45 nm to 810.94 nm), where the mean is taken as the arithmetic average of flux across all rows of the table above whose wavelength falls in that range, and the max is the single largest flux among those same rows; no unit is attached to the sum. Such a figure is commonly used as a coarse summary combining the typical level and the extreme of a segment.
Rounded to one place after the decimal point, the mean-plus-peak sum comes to 30.4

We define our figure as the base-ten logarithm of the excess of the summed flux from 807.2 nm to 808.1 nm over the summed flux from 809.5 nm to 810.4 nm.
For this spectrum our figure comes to 1.00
